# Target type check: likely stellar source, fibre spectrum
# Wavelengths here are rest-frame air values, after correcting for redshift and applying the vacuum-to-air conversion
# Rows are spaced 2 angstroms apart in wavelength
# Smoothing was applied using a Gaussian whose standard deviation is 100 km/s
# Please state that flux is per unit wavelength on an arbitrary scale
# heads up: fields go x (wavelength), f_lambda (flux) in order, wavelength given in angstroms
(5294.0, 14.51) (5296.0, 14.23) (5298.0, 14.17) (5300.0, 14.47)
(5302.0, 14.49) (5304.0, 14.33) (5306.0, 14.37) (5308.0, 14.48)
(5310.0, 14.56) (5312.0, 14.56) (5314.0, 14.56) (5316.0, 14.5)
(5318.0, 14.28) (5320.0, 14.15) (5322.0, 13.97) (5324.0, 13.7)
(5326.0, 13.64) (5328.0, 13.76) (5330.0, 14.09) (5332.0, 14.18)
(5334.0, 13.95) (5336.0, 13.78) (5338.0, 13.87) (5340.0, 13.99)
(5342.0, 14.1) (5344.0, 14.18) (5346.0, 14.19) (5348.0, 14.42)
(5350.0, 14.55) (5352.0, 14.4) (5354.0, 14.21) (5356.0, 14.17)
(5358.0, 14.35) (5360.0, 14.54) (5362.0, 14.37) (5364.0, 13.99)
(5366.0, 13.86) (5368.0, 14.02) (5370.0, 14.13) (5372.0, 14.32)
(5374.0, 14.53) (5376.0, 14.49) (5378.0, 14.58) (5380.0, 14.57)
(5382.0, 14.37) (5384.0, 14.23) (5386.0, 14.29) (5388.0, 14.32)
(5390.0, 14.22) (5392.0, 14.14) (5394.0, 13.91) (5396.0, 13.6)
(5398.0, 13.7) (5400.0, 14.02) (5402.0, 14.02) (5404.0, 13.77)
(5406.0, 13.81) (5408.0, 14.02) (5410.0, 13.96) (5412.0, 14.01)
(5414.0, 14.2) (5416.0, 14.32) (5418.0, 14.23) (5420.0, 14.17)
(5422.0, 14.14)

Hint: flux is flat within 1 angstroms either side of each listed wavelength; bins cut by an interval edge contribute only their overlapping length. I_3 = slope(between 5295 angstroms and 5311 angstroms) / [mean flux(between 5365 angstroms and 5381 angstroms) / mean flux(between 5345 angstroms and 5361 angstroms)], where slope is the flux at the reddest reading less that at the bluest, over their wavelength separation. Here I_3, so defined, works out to 0.02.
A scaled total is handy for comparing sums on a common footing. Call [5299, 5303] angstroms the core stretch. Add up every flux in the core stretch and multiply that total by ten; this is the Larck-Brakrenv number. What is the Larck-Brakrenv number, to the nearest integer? 290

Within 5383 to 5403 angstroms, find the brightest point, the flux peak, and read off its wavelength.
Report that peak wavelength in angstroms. 5388.0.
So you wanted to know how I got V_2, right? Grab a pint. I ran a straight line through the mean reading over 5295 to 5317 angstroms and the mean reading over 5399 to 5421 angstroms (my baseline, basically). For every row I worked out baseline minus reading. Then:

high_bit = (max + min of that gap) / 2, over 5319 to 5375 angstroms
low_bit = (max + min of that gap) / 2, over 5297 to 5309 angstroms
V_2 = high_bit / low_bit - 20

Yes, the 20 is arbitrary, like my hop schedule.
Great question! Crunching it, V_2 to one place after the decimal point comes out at -18.4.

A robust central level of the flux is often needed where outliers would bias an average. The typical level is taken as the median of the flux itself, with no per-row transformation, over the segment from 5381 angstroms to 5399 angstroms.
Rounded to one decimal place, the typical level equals 14.2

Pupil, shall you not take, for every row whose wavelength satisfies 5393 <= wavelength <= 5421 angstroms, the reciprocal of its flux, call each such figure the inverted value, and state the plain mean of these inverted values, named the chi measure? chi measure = 0.0715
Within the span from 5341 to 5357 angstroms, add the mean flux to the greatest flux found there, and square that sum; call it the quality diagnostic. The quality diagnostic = 831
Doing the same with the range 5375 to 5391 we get 839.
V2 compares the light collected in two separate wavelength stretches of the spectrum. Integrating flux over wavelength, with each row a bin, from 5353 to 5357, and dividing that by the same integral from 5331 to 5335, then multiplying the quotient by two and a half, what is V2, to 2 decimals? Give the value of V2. 2.52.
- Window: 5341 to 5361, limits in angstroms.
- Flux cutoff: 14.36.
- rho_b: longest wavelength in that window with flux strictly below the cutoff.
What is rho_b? 5358.0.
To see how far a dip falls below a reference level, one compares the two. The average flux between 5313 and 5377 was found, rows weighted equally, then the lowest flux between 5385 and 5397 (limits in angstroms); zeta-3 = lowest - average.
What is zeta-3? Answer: -0.56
